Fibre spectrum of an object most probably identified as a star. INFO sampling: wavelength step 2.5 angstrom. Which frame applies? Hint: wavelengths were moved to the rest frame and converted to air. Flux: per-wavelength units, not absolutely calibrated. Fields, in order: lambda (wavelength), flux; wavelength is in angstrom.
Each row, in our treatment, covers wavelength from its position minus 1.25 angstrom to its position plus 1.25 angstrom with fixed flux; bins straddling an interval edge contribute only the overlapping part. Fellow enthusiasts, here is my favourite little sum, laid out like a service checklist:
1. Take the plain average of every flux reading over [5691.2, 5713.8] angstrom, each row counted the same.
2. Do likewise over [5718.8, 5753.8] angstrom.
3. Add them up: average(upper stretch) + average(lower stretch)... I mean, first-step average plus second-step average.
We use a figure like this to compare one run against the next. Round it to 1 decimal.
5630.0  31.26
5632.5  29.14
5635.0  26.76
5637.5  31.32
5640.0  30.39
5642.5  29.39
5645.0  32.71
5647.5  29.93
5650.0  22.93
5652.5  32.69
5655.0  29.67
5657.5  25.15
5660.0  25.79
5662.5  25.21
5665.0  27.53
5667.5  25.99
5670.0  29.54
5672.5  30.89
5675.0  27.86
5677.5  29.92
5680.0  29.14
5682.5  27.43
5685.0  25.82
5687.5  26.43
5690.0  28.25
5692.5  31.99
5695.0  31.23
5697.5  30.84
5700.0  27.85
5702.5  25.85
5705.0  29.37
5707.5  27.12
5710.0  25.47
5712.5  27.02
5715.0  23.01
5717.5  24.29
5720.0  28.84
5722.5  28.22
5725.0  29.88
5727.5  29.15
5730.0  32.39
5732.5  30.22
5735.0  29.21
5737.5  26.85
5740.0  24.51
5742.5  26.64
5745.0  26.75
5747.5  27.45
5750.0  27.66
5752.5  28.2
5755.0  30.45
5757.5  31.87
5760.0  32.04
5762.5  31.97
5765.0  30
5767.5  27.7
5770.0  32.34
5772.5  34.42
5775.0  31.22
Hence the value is 56.8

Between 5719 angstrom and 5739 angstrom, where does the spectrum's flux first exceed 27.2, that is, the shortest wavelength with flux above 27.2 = 5720.0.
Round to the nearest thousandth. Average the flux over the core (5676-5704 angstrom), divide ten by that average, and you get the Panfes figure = 0.349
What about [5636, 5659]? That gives 0.341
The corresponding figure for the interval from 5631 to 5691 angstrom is 0.353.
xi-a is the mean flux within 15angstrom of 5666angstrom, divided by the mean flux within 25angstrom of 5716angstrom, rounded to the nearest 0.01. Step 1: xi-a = 1.00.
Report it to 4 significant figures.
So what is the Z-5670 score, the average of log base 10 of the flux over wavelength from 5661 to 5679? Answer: 1.448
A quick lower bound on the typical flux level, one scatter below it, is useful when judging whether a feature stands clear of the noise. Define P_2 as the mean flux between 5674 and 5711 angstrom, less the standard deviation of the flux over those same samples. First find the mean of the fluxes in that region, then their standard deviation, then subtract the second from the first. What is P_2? 26.3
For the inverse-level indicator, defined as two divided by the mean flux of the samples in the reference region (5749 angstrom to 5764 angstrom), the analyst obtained 0.066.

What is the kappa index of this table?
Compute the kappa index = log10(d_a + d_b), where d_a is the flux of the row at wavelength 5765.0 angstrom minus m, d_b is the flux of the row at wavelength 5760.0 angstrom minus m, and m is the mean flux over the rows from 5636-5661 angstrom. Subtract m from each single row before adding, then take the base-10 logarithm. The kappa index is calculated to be 0.6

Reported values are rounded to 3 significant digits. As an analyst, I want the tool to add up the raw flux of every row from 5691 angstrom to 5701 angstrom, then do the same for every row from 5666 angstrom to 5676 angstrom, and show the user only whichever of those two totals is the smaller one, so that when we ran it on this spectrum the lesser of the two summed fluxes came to 114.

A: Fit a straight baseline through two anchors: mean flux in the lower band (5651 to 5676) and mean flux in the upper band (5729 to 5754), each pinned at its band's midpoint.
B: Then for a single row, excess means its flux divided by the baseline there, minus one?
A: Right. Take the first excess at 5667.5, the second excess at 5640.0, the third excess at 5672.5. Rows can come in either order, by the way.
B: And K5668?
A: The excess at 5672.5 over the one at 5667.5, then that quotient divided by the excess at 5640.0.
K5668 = -17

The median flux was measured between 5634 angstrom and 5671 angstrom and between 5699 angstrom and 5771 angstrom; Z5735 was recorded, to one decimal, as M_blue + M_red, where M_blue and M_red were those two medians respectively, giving 57.6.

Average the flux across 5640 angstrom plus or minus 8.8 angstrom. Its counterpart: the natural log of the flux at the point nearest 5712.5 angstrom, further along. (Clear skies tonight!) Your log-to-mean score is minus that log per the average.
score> -0.110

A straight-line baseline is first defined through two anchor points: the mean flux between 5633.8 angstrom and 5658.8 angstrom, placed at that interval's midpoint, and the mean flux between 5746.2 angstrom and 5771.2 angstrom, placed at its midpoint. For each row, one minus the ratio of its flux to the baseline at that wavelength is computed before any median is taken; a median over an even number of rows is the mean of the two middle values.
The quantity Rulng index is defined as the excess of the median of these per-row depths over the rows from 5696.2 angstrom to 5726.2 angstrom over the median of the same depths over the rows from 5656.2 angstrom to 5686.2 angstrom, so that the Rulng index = 0.007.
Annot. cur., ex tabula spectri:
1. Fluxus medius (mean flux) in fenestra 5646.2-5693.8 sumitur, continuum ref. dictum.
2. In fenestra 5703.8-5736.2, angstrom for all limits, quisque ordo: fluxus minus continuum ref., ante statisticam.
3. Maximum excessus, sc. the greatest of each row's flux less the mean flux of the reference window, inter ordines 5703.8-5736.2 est 4.4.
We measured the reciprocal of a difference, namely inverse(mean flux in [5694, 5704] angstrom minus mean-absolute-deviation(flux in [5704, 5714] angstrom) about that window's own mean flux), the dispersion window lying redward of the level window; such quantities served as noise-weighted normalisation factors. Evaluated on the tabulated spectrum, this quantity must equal 0.0359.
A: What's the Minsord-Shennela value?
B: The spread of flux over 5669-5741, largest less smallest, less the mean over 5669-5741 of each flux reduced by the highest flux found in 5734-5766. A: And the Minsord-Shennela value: 13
